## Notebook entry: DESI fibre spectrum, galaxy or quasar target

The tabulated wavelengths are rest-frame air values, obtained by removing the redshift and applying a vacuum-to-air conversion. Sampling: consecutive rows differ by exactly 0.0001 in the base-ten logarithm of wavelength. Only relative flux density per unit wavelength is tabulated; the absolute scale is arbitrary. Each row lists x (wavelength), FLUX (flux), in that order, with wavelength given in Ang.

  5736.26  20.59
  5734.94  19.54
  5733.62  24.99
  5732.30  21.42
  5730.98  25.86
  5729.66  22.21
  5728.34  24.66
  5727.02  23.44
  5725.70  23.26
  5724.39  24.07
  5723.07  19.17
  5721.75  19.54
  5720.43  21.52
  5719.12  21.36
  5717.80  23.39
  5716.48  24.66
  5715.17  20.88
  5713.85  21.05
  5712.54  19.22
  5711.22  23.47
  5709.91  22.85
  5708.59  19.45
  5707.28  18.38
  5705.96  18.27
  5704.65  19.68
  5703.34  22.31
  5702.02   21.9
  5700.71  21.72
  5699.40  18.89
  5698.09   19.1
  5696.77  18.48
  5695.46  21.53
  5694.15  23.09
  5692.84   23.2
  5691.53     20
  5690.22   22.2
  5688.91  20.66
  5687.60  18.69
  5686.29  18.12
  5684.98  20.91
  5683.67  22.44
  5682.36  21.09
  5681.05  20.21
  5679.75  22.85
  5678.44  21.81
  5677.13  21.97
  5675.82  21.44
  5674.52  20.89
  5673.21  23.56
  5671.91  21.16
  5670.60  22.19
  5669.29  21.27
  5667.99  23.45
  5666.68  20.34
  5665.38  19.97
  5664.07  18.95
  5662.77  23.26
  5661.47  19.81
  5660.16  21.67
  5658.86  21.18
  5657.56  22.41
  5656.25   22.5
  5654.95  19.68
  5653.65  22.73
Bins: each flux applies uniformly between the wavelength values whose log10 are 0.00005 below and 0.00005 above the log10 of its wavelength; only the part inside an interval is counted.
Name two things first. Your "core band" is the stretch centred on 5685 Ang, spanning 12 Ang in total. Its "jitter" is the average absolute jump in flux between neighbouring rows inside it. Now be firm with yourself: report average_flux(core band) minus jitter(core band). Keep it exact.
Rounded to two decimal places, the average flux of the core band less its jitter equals 19.14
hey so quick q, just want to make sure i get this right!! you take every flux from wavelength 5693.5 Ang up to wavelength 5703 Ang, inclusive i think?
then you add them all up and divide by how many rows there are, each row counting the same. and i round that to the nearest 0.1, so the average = 20.7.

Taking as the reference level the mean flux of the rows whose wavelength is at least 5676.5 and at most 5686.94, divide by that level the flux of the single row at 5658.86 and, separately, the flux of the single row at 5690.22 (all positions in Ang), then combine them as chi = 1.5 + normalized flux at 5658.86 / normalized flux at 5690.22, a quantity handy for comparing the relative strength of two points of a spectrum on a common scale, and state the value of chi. 2.45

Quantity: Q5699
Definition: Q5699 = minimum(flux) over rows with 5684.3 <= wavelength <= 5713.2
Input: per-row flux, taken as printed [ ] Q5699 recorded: 18.12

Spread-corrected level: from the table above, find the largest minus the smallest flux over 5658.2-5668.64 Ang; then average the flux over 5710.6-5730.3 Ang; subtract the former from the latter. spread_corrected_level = 17.6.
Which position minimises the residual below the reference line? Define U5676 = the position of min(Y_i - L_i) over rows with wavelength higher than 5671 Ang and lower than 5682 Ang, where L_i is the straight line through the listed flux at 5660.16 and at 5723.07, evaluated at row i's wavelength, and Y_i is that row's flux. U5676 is 5681.05 Ang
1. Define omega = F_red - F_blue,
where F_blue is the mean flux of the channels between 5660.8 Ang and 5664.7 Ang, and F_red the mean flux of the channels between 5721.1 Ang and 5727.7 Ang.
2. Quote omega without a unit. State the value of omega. 1.2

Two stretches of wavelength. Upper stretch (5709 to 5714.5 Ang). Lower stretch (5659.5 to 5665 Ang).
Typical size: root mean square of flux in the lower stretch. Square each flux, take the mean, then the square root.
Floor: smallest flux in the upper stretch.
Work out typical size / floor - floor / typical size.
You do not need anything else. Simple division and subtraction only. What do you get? 0.18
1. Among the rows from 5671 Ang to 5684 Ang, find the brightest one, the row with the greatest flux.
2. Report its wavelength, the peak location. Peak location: 5673.21 Ang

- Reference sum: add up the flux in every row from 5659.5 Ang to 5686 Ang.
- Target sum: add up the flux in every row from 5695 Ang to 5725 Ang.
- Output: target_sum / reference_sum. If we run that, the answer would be 1.12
